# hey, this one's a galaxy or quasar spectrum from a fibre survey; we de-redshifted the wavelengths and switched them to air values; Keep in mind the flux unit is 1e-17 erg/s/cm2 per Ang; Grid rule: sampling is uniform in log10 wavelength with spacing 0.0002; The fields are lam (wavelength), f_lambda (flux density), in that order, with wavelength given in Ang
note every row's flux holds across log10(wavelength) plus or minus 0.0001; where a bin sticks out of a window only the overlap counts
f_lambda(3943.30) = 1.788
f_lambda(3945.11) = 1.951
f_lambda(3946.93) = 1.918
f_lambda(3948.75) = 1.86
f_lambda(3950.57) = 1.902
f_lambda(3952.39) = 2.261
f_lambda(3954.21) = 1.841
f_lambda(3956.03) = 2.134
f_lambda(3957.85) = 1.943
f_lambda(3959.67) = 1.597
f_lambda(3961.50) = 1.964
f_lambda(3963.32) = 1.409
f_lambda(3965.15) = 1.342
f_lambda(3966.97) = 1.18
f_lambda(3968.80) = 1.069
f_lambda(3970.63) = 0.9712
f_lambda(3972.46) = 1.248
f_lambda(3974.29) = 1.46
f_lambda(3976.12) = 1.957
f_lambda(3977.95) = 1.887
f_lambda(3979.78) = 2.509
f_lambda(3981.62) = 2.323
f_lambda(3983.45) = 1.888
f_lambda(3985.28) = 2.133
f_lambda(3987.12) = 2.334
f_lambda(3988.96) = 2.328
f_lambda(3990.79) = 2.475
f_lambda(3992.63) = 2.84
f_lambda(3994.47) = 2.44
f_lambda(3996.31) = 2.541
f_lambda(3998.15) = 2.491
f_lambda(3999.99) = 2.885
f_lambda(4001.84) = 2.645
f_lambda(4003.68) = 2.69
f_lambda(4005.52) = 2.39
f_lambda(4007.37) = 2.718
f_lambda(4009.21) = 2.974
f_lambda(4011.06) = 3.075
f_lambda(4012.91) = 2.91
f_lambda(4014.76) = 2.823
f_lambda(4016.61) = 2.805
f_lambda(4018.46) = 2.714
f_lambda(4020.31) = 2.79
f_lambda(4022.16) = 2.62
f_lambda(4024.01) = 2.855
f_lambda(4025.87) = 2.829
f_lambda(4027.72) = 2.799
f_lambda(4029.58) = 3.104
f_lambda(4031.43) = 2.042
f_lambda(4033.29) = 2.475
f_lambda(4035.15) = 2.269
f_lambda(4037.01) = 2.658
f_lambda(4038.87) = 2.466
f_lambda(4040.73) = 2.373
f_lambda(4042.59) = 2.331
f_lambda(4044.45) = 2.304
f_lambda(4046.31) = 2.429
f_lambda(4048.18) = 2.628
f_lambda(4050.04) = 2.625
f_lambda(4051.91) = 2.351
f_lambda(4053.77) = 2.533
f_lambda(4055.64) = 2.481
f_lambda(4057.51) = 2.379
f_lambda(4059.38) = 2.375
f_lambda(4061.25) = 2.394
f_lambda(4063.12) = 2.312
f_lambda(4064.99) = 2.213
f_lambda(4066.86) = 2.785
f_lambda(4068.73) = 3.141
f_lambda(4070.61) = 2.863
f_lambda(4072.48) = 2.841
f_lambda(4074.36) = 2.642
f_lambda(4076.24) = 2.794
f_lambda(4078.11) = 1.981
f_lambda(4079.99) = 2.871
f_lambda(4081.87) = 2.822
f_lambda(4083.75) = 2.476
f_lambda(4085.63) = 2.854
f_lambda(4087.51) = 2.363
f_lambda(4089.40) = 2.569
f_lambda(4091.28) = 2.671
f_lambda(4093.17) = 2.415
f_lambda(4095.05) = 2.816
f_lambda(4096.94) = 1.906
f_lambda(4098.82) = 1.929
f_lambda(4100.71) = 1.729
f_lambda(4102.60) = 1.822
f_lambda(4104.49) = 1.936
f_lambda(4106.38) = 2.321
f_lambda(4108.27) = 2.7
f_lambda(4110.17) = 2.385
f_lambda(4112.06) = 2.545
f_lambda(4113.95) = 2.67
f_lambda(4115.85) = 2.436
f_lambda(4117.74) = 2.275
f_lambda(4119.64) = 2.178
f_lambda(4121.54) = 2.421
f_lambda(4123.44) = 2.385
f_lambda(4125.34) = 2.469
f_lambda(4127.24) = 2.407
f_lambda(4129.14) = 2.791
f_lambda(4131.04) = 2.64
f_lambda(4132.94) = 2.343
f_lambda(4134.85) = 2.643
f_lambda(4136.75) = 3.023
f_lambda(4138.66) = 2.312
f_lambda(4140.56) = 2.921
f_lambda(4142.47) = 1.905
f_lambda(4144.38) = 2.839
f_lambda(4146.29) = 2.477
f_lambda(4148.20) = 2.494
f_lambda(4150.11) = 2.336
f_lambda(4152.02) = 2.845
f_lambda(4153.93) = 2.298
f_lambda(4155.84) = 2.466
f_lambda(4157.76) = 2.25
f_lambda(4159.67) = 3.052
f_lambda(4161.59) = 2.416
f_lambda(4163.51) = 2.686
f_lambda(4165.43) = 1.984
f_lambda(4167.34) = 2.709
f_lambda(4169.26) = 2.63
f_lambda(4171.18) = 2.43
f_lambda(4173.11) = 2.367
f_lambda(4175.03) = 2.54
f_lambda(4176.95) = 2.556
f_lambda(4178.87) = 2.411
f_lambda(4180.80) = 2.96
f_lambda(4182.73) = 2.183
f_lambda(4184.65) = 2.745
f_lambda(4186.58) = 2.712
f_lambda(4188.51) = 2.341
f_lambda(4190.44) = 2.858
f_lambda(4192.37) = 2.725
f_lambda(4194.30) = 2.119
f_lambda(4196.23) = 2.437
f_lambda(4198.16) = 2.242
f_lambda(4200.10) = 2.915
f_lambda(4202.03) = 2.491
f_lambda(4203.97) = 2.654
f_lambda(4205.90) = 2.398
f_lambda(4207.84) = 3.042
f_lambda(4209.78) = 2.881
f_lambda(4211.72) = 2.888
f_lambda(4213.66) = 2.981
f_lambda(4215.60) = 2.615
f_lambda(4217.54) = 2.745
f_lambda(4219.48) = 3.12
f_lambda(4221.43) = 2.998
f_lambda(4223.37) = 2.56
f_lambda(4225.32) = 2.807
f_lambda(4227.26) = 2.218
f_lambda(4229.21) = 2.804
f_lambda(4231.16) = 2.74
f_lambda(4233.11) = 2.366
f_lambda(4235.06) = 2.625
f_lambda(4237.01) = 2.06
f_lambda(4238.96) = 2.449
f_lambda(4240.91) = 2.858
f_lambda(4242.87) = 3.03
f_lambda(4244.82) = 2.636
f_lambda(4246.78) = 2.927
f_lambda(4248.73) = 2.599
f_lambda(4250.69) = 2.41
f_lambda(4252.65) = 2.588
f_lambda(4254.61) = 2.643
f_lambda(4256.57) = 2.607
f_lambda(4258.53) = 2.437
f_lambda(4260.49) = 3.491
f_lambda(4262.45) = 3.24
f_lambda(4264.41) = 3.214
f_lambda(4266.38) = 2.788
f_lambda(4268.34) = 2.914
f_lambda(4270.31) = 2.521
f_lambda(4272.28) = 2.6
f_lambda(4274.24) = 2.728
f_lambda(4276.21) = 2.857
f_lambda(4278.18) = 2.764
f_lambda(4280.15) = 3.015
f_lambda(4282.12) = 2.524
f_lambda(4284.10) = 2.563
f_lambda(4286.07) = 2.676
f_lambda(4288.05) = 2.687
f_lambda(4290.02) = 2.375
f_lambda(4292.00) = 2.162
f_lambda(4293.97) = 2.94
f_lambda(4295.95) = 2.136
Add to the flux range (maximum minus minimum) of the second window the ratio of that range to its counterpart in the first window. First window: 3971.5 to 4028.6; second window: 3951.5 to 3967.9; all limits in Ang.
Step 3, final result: 1.67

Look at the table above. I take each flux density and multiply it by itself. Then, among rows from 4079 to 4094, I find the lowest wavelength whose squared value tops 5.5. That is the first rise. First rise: 4079.99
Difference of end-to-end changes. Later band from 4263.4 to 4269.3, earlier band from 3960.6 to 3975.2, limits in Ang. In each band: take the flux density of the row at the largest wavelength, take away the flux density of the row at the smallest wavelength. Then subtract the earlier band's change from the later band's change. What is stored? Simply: 0.20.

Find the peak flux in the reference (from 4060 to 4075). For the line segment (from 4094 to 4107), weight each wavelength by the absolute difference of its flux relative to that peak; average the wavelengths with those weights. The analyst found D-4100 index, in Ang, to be 4101.1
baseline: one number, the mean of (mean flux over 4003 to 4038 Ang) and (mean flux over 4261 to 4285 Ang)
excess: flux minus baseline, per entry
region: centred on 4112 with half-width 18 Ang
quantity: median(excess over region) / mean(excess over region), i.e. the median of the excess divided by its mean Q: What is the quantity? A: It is 0.9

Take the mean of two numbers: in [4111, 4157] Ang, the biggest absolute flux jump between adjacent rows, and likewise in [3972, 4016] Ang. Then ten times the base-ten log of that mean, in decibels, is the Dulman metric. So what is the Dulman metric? -0.87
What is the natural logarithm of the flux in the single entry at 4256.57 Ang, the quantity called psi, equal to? 0.96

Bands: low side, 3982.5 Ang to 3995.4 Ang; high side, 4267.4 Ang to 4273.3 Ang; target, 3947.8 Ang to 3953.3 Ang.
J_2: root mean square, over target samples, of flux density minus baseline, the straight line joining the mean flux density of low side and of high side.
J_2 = 0.35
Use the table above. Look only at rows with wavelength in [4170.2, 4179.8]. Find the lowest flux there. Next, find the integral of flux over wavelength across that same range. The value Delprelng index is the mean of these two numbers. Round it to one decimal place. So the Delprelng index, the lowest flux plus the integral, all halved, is 13.0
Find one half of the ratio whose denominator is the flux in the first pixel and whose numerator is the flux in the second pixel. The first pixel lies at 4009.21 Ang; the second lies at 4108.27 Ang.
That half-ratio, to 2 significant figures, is 0.45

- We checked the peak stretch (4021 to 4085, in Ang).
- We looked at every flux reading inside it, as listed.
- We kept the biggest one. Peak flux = 3.141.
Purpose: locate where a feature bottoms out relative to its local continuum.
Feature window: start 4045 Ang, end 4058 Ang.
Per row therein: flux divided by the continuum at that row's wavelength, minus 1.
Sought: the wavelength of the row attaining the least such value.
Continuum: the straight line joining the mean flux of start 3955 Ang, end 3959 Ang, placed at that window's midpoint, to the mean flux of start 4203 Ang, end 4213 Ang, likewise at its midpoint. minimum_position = 4051.91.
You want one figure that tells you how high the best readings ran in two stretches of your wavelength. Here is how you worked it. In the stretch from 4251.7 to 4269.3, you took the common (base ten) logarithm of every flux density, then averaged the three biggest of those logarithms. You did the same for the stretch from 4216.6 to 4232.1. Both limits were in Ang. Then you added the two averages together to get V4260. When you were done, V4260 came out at 0.99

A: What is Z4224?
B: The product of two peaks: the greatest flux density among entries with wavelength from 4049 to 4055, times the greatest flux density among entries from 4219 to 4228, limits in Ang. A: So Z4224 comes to 8.2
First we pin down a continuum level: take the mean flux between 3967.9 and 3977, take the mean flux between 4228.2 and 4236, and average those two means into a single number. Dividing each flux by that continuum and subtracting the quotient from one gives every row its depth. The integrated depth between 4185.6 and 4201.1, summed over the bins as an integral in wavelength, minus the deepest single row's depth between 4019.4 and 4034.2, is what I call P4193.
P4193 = -4.3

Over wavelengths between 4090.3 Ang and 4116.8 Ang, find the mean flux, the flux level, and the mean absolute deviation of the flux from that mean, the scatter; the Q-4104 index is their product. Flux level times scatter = 0.73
